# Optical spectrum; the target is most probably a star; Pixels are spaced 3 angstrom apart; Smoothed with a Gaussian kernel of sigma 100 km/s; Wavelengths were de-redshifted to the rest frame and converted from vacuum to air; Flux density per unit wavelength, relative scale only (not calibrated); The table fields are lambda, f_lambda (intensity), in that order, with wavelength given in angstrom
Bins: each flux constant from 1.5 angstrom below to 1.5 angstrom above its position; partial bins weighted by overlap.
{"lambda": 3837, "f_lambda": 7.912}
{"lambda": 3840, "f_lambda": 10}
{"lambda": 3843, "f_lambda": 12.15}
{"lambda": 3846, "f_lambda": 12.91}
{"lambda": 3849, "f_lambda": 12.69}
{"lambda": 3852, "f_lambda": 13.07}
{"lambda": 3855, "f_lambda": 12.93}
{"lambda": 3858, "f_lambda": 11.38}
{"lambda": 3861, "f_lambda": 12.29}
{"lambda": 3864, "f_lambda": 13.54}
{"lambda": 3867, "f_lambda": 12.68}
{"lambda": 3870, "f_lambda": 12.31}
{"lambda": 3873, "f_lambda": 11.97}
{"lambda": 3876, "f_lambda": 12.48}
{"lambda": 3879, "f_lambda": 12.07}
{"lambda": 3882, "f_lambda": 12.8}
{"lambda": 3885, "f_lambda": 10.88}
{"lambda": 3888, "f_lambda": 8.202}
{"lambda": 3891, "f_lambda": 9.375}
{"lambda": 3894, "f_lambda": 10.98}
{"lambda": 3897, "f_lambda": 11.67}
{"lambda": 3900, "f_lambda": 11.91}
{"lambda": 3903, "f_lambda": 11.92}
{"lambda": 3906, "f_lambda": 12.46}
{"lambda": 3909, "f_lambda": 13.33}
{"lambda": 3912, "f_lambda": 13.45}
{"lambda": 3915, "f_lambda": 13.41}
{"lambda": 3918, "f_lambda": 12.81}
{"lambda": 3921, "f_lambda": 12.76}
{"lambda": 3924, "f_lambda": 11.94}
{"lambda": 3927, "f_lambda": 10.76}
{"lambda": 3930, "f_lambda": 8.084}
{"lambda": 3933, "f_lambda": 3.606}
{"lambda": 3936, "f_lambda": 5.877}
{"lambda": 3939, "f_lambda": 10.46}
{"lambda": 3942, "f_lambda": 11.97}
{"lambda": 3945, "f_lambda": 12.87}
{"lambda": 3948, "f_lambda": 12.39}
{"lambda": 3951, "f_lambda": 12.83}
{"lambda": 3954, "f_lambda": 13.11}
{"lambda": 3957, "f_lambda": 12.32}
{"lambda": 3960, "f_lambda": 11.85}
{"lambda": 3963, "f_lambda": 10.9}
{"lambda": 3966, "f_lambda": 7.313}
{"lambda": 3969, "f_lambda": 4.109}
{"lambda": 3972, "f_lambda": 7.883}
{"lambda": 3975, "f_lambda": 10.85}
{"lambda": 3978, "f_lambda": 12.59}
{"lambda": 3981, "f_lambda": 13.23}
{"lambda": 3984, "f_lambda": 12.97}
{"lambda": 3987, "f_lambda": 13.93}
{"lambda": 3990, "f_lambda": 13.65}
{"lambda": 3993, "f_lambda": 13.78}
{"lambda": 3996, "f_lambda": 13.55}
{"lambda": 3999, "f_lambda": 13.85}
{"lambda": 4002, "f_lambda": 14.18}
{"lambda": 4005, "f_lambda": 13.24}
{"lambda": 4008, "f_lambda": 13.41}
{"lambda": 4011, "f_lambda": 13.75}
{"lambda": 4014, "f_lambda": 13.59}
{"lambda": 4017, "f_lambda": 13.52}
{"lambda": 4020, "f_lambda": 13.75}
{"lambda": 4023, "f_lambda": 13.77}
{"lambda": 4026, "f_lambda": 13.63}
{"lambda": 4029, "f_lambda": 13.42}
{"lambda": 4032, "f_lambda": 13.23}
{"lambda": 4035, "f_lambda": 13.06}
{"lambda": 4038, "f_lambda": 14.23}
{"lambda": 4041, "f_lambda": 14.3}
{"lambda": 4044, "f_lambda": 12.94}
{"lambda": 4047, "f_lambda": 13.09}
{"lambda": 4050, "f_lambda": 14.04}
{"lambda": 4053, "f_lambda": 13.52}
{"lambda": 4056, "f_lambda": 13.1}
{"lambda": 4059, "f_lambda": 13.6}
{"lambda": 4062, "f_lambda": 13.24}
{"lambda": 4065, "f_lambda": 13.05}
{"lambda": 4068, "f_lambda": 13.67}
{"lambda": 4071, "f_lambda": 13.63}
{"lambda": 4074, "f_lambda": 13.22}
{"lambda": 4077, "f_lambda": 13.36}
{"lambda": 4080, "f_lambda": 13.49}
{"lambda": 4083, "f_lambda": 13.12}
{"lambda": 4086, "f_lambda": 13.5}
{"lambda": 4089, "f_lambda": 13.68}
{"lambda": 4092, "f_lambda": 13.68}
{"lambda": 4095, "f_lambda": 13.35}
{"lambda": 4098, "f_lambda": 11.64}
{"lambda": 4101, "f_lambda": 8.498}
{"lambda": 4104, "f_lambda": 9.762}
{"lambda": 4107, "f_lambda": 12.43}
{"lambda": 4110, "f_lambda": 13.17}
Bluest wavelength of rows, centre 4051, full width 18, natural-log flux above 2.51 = 4044 angstrom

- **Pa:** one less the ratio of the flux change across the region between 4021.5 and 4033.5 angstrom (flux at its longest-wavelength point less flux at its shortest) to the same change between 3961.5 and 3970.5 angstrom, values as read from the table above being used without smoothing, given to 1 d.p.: 0.9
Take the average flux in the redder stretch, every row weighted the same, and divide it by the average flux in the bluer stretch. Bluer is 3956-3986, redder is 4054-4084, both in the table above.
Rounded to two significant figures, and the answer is 1.3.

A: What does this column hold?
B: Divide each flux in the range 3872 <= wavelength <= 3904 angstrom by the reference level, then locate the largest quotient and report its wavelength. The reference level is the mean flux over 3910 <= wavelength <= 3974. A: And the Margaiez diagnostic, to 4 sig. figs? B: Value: 3882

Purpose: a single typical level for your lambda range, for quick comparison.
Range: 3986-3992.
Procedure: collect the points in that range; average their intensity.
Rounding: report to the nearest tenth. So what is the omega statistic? 13.8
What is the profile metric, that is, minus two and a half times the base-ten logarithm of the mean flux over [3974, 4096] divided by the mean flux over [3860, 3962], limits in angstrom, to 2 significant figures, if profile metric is -0.17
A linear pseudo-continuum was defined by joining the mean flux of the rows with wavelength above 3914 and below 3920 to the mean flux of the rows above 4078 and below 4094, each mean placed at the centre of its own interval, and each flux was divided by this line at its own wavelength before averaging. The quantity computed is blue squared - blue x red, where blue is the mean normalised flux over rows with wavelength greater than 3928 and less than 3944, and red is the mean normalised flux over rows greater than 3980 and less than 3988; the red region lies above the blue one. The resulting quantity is -0.2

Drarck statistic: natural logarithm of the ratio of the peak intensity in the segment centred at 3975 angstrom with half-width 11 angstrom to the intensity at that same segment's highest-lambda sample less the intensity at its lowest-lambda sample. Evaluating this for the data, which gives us 1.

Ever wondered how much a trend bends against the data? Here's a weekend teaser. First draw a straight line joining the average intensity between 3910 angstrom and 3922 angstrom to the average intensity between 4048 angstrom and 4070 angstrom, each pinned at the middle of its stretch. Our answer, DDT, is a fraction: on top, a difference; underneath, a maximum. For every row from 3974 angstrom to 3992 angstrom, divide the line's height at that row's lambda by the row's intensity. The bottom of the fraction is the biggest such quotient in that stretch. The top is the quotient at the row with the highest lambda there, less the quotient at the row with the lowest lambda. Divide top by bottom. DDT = -0.20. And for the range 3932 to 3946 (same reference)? -0.72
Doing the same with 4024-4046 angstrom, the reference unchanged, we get 0.05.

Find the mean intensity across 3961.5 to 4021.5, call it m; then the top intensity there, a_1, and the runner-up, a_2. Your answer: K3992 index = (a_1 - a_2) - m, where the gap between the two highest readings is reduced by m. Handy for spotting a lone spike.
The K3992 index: -12.0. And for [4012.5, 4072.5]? -13.4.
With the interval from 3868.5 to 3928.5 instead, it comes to -11.8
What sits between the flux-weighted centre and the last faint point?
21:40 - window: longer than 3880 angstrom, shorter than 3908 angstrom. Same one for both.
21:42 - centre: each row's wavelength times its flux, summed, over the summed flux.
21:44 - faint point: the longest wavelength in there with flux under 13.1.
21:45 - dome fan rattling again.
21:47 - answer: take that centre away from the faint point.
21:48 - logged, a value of 11.7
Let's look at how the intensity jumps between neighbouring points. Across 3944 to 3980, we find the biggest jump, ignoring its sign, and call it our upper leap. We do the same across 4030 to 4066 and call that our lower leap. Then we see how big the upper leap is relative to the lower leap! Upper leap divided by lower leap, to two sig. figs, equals 2.8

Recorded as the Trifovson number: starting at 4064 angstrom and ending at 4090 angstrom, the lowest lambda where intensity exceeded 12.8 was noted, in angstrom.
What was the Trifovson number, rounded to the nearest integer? 4065 angstrom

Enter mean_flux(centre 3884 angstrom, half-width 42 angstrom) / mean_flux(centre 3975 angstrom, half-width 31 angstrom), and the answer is 1.02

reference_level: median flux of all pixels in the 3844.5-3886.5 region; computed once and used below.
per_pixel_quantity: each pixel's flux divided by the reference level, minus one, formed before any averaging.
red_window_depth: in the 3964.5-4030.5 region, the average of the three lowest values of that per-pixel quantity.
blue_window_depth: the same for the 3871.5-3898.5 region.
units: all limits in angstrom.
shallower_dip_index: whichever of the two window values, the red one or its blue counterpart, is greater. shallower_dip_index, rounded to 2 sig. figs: -0.25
